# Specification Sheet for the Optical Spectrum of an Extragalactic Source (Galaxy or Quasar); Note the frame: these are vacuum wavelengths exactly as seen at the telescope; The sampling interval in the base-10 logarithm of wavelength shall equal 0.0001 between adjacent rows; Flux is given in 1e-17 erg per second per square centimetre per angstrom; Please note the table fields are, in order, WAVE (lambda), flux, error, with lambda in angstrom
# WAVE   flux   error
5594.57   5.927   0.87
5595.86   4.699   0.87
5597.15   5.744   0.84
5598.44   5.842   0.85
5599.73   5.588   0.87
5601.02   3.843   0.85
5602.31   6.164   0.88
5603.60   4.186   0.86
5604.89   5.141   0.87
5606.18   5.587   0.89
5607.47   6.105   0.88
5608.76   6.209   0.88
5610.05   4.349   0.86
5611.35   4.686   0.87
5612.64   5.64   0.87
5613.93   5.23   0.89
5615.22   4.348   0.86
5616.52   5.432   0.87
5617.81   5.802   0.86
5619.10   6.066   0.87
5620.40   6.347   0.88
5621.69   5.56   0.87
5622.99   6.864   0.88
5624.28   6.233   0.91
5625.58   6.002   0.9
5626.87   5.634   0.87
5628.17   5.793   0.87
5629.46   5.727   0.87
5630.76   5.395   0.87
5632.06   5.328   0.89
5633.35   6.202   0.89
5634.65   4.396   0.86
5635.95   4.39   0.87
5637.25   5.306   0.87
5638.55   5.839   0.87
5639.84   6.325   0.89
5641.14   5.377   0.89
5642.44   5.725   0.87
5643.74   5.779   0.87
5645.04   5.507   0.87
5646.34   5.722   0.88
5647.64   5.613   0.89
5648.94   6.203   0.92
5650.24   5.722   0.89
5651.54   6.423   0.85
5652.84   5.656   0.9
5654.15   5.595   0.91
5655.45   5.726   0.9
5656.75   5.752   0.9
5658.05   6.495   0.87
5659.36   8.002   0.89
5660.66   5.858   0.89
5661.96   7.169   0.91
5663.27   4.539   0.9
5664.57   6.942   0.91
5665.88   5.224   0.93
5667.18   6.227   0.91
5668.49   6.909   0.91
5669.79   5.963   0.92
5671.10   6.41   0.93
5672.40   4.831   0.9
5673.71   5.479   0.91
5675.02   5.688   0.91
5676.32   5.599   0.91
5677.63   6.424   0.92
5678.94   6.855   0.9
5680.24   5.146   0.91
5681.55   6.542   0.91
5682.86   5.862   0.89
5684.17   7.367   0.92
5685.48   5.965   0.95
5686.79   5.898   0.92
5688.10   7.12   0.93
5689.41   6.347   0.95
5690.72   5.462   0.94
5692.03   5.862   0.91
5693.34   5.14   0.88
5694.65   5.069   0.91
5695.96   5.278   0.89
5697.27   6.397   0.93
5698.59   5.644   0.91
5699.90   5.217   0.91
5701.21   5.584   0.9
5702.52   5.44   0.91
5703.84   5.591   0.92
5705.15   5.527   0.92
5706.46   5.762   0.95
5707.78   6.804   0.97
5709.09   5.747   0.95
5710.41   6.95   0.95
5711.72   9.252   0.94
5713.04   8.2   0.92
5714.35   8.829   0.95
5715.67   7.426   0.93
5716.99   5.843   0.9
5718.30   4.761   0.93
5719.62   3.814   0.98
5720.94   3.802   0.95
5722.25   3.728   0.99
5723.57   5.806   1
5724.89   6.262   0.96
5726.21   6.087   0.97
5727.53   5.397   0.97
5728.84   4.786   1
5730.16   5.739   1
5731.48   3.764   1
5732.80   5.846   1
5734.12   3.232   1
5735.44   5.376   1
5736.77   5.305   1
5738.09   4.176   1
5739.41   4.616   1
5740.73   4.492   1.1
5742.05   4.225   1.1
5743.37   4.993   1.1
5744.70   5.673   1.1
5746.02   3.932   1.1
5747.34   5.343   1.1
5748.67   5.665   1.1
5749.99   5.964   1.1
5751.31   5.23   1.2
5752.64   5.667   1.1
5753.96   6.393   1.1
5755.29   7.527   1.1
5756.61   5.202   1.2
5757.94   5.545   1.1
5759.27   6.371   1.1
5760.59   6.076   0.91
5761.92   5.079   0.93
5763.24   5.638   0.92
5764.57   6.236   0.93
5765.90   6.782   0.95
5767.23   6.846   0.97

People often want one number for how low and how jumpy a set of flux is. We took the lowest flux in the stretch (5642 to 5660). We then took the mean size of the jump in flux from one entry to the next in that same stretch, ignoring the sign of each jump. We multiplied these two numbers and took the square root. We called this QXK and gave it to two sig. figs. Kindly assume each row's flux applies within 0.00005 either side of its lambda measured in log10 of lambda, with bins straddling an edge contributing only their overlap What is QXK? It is 1.5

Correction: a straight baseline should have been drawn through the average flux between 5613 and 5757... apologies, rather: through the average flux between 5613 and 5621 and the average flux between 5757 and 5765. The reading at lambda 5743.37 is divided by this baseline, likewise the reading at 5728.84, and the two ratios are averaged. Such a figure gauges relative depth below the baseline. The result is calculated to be 0.85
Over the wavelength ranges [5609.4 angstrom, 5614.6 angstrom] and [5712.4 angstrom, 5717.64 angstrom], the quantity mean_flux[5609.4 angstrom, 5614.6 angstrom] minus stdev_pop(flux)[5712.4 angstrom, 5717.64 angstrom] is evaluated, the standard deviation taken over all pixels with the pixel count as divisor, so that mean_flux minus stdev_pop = 3.9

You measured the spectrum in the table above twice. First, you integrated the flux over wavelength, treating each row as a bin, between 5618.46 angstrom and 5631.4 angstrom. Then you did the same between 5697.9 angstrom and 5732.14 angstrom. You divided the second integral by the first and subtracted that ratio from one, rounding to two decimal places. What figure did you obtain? -1.59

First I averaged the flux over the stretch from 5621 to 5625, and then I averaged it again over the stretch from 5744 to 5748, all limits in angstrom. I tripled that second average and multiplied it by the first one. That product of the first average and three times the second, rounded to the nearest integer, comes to 93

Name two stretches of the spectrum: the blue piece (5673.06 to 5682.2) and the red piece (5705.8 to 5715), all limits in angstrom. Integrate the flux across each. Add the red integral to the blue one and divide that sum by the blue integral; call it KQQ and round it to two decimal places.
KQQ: 2.24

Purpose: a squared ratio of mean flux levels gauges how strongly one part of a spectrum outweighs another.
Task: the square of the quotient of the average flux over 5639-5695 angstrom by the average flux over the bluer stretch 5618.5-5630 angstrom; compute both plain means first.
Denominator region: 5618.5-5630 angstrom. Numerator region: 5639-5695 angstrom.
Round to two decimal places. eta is 0.99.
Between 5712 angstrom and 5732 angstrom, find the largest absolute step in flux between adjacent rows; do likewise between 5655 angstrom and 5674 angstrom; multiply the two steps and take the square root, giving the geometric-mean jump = 2.3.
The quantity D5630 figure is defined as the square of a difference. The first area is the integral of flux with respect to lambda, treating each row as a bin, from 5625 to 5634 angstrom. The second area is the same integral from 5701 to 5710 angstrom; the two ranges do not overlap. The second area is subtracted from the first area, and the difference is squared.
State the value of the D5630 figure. 1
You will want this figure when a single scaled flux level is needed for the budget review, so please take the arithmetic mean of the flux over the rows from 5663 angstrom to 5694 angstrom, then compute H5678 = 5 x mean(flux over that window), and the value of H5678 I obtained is 30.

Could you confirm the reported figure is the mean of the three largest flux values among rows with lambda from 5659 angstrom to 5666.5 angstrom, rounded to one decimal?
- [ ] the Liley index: 7.4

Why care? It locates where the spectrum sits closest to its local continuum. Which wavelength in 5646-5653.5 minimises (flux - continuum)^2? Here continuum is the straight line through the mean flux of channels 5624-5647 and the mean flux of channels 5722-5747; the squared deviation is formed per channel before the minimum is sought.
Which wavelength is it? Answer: 5647.64 angstrom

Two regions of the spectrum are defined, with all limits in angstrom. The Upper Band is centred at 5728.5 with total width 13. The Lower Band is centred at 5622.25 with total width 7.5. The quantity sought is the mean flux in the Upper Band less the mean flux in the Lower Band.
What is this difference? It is -1.1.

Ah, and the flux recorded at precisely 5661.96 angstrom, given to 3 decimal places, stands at 7.169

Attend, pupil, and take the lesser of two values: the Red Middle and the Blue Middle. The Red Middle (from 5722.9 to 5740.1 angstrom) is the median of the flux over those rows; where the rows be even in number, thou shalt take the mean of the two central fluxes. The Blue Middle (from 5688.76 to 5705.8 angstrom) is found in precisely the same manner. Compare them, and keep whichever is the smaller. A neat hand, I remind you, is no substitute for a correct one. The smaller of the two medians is 5.38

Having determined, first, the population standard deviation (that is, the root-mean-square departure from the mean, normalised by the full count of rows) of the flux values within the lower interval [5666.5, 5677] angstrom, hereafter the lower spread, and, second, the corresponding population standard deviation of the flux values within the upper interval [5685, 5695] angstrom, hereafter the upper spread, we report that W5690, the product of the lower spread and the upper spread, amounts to 0.37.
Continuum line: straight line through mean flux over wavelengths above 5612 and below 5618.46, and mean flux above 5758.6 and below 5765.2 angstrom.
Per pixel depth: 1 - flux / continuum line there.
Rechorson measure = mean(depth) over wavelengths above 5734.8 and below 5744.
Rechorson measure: 0.18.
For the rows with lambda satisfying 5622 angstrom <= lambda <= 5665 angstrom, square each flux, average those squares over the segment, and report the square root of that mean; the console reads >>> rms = 5.9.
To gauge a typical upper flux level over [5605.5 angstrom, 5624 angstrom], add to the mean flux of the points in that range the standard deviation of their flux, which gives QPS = 6.3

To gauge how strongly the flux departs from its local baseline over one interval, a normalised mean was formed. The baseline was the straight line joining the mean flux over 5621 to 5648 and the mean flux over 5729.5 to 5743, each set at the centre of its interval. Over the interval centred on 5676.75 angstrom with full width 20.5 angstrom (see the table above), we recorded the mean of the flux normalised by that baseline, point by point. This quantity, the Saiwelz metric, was 1.16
